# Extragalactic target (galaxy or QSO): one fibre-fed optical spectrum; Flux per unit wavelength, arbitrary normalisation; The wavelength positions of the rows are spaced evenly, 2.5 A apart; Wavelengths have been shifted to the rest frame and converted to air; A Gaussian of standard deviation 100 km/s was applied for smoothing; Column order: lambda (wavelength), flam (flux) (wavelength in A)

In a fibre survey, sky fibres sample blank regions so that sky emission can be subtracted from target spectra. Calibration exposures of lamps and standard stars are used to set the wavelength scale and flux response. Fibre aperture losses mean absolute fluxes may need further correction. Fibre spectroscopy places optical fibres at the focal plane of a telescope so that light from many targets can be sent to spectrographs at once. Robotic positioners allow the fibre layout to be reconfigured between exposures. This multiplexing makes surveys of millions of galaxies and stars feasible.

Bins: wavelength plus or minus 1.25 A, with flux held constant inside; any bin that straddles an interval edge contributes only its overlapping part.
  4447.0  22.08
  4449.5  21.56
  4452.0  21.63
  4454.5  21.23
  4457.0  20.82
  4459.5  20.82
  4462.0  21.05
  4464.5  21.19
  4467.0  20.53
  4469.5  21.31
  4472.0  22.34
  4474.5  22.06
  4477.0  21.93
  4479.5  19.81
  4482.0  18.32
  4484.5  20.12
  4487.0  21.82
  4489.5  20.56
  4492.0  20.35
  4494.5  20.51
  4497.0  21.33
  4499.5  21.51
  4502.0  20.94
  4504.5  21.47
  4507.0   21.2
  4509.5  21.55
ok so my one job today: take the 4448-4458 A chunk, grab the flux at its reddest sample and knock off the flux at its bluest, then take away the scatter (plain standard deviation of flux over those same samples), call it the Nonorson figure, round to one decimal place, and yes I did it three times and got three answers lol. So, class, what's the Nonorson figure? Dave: -1.1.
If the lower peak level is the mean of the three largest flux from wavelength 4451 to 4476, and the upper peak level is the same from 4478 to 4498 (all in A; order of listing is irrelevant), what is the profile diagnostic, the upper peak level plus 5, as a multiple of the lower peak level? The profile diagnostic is 1.19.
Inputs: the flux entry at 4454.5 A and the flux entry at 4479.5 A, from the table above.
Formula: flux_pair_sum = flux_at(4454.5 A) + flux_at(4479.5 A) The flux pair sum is 41.0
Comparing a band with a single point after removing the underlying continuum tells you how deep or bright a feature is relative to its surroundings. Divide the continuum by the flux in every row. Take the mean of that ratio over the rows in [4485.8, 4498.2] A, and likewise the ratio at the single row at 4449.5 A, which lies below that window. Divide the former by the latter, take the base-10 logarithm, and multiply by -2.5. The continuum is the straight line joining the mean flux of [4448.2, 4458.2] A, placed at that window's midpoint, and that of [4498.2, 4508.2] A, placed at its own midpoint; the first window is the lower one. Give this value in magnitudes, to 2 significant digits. -0.033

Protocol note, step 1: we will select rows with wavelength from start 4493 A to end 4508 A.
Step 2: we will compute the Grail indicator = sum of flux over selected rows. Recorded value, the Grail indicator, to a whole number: 127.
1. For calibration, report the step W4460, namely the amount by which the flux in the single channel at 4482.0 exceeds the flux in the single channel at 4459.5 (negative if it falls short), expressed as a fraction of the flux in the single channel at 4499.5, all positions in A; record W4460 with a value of -0.116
